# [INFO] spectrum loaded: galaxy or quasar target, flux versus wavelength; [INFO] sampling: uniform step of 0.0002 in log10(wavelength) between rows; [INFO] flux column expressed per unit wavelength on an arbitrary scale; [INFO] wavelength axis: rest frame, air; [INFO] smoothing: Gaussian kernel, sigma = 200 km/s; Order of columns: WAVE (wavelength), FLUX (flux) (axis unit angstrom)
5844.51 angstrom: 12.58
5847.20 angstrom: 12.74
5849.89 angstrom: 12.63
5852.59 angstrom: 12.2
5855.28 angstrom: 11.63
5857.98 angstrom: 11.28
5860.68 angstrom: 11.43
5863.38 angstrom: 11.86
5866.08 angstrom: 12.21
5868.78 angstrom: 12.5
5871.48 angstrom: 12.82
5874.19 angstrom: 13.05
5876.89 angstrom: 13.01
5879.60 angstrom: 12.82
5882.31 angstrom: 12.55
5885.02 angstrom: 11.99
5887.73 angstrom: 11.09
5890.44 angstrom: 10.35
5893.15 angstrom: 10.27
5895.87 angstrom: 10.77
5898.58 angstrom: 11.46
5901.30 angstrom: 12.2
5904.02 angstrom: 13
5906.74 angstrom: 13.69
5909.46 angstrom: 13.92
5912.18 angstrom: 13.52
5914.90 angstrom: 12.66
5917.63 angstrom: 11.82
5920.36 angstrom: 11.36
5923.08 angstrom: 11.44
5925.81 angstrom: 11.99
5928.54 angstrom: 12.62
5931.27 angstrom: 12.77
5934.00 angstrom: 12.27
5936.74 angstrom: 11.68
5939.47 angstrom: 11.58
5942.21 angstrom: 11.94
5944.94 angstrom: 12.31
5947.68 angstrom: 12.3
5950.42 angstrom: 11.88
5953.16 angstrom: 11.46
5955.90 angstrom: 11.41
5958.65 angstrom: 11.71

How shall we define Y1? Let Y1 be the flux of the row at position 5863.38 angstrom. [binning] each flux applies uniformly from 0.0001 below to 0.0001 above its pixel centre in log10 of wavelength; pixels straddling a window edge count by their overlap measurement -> 11.86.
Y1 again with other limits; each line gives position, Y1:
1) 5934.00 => 12.27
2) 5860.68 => 11.43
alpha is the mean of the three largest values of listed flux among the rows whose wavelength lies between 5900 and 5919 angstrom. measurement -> 13.7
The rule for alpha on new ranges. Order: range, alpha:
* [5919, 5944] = 12.6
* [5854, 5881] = 13.0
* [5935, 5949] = 12.2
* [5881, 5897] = 11.9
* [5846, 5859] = 12.5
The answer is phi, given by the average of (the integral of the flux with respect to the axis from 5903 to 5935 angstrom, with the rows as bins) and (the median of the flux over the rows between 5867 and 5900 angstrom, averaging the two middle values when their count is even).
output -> 208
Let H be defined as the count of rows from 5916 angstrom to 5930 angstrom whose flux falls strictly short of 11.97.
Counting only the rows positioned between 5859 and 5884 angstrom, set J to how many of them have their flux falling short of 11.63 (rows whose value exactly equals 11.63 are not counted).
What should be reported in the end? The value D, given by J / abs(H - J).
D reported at 0.50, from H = 3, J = 1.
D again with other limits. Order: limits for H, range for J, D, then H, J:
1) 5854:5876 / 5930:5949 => 0.33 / 4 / 1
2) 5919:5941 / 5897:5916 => 0.33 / 4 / 1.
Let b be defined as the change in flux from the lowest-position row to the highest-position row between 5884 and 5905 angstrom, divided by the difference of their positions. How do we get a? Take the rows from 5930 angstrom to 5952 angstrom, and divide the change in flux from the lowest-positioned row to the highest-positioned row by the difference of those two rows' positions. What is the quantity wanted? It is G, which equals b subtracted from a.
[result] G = -0.1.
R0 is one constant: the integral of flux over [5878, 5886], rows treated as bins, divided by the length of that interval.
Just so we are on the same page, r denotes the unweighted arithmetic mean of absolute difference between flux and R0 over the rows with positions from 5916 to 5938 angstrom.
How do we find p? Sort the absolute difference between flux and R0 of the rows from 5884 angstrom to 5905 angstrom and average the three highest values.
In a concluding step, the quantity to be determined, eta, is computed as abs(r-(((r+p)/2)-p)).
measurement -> 1.31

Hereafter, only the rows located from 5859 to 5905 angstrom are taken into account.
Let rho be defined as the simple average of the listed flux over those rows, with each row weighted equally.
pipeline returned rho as 12.0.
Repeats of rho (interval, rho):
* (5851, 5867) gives 11.8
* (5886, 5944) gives 12.0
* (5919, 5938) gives 12.0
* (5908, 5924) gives 12.5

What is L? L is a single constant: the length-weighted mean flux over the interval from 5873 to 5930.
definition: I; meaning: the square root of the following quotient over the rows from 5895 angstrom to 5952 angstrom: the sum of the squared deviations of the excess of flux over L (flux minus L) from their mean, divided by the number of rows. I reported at 0.79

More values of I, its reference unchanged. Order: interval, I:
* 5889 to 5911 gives 1.37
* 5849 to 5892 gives 0.75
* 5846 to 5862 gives 0.57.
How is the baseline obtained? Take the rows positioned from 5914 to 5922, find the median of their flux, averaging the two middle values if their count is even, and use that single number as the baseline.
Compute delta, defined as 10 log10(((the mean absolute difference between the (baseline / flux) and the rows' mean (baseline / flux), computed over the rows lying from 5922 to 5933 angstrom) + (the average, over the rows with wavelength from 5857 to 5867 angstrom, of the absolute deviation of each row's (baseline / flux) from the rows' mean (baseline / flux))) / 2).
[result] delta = -14.7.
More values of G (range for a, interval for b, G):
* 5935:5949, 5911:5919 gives 0.4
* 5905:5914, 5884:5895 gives 0.2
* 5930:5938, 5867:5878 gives -0.3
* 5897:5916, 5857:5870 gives 0.0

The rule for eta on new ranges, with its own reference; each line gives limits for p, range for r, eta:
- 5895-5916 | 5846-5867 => 1.02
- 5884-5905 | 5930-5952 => 1.24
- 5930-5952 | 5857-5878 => 0.67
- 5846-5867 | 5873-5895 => 1.00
